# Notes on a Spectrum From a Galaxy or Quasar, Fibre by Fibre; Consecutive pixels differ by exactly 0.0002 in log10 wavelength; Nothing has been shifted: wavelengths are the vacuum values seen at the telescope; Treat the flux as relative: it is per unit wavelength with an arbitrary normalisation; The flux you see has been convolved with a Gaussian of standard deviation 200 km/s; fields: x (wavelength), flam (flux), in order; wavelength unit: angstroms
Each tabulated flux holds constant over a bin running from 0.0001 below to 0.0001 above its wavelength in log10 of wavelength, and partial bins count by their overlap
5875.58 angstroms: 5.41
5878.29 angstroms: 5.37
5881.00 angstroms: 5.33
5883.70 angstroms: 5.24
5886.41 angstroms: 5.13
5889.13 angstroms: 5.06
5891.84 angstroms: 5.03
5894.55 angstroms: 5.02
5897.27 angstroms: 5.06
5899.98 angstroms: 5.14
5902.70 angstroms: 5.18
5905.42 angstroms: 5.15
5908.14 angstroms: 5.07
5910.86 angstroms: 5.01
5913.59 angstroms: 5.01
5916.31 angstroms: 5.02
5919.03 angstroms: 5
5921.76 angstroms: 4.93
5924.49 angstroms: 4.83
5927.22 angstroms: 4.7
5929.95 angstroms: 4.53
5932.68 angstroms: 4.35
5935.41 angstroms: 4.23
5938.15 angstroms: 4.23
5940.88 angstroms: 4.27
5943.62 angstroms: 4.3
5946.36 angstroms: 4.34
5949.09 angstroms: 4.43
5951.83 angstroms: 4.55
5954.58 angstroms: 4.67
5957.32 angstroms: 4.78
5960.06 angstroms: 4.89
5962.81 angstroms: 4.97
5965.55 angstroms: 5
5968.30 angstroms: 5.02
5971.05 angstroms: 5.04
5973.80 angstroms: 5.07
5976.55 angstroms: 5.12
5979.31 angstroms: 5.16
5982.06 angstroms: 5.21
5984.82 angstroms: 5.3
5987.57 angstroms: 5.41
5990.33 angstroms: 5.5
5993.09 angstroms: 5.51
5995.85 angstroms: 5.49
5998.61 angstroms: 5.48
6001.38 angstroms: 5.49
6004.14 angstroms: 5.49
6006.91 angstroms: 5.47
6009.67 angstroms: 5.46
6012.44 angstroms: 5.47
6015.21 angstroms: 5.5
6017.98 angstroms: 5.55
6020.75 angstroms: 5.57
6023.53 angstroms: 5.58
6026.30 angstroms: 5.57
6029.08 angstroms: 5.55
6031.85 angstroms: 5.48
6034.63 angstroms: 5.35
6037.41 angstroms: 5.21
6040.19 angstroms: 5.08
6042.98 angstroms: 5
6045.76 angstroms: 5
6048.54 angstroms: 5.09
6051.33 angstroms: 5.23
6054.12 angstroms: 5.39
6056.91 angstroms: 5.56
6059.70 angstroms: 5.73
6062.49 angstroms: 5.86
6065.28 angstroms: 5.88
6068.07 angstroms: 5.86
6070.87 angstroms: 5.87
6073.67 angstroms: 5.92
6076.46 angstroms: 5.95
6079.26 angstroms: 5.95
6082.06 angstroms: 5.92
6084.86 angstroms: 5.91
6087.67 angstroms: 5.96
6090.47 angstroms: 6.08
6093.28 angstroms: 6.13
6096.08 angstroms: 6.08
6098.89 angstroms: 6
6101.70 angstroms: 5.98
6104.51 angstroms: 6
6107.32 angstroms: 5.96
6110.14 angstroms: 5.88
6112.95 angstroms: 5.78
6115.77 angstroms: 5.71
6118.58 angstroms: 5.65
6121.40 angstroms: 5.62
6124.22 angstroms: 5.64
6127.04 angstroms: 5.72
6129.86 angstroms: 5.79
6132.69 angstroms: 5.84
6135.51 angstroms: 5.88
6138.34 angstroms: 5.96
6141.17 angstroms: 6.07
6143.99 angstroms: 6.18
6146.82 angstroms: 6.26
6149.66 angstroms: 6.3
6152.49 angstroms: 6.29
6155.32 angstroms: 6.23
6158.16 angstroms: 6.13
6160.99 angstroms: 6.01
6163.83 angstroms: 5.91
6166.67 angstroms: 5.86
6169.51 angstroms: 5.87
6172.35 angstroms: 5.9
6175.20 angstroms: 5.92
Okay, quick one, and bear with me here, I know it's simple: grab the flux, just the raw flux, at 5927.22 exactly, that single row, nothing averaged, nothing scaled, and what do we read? 4.7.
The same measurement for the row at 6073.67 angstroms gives 5.92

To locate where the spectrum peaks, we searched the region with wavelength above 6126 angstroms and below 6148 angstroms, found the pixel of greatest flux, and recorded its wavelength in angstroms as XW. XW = 6146.82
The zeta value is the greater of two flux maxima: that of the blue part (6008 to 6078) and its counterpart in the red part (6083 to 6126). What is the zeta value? 6.13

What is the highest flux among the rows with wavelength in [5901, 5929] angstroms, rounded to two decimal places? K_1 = 5.18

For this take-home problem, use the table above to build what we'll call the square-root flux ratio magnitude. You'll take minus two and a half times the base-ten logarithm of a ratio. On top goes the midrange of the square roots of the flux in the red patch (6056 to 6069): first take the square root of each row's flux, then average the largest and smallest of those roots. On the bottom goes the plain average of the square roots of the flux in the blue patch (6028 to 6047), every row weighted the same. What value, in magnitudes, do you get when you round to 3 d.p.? -0.048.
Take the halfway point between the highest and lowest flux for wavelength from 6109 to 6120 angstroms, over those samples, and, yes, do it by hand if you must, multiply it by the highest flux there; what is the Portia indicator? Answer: 34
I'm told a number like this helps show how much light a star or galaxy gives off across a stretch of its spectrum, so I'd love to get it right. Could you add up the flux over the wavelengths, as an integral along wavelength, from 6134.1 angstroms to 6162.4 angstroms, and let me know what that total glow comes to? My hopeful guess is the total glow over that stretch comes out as 174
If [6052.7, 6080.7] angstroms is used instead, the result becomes 162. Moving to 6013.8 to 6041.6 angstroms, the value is 151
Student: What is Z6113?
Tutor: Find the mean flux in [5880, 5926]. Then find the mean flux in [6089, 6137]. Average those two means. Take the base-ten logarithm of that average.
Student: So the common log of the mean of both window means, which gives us 0.738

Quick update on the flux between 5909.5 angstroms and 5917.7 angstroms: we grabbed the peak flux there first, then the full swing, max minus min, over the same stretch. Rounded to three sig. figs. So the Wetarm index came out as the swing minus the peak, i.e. -5.01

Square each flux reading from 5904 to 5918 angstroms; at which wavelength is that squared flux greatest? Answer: 5905.42 angstroms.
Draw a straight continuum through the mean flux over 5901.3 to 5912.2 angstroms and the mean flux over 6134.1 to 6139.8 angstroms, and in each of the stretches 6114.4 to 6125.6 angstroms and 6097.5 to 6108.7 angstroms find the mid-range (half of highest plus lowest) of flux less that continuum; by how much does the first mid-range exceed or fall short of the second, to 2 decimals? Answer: -0.37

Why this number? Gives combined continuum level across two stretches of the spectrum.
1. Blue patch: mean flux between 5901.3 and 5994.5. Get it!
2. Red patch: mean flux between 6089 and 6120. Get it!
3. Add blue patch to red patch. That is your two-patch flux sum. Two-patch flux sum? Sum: 10.8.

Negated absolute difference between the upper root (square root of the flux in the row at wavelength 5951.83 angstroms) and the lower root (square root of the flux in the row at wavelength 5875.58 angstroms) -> -0.193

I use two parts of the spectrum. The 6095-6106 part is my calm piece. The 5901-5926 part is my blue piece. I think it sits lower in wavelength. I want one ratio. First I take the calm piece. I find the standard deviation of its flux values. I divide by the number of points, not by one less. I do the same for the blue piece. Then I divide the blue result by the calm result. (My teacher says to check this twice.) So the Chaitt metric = 2.6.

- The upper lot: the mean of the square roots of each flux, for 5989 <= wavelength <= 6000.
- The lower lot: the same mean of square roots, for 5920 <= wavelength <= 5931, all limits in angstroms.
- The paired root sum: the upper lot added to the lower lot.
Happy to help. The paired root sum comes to 4.52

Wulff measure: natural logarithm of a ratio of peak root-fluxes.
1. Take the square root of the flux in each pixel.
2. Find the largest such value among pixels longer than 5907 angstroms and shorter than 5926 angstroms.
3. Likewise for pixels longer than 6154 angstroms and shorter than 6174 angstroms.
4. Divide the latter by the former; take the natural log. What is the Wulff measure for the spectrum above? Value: 0.10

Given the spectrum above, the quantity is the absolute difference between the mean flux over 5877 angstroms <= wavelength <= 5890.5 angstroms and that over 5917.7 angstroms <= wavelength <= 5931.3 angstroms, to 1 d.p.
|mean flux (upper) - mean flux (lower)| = 0.4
